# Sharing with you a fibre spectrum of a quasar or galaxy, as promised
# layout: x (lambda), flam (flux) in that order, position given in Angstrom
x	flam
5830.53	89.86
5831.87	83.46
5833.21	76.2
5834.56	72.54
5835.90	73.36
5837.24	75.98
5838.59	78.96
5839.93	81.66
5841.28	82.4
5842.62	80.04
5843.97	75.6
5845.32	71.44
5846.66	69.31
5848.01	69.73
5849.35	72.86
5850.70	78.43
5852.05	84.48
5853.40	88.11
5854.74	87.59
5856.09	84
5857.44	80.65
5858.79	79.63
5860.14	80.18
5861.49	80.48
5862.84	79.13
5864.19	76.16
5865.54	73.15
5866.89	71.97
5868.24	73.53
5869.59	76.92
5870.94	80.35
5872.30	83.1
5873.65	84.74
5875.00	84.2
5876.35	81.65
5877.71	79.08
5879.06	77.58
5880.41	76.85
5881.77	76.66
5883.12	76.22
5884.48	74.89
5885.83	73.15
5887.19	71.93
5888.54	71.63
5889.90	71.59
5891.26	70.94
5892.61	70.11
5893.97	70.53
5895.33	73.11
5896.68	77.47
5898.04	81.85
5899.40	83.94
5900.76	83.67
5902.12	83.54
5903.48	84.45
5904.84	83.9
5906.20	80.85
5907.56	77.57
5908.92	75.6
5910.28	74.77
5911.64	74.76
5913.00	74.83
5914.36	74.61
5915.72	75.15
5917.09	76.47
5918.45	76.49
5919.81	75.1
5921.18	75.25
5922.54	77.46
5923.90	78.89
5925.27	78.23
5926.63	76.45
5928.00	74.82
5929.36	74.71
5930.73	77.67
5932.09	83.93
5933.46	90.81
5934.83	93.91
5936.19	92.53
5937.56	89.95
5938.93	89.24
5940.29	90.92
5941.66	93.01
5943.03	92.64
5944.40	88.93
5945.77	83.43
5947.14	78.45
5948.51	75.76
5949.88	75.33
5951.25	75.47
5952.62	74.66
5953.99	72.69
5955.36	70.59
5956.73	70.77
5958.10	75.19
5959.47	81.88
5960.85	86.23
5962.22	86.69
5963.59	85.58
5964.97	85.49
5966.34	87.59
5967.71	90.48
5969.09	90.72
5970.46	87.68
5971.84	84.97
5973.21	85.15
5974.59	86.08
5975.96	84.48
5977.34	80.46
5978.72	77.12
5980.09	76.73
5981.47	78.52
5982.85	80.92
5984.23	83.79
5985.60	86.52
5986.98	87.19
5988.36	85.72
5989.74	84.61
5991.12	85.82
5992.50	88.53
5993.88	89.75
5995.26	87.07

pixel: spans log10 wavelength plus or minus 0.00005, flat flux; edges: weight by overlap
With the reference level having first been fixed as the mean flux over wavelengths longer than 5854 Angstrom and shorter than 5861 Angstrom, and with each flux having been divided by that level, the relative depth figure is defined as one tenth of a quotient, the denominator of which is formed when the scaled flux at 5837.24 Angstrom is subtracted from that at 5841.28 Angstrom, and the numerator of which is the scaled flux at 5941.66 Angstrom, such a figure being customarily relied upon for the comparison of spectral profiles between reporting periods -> 1.4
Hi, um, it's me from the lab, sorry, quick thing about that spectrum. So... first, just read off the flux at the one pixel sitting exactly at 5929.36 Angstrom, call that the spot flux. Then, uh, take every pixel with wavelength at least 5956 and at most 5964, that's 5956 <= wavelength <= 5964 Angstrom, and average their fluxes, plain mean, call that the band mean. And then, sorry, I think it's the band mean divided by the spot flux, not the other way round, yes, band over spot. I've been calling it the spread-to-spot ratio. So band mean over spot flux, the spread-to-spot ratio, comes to 1.08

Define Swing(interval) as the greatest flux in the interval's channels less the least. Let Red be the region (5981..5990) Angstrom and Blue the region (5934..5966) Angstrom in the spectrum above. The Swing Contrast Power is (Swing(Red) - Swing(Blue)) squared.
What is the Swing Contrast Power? 215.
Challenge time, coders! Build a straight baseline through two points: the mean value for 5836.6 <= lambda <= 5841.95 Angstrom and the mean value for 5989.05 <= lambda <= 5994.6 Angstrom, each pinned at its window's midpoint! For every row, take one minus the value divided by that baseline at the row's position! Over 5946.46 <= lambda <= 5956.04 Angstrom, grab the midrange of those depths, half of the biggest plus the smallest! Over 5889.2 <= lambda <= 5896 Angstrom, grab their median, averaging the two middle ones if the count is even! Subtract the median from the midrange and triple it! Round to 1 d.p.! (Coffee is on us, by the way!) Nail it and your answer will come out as 0.0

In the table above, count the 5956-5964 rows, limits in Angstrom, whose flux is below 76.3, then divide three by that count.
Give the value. 1.50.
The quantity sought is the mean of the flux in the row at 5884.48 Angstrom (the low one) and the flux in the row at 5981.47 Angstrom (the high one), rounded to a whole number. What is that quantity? 77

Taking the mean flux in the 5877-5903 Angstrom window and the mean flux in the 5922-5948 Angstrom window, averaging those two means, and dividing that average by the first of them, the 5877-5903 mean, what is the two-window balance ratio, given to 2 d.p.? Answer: 1.06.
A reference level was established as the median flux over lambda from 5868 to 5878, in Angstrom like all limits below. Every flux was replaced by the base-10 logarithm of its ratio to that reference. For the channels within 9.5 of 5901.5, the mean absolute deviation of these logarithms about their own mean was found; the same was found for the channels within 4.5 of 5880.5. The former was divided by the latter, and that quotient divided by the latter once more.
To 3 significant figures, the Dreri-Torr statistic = 313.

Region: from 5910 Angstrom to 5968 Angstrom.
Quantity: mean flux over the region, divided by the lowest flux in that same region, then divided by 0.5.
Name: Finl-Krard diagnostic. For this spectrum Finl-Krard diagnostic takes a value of 2.29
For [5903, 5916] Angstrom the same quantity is 2.08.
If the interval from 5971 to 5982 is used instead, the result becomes 2.13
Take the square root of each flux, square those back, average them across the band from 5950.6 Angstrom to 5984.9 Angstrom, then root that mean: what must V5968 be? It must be 9.03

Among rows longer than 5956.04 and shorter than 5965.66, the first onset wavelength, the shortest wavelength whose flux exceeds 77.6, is 5959.47 Angstrom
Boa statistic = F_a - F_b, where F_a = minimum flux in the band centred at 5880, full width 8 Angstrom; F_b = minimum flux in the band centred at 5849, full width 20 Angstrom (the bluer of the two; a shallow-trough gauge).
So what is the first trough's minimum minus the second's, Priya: 7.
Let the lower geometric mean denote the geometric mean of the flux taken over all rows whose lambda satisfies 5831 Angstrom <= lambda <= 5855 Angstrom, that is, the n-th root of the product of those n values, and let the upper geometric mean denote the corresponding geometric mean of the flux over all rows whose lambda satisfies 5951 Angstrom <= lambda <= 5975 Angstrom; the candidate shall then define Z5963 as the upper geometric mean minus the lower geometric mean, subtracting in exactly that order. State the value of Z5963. 4.1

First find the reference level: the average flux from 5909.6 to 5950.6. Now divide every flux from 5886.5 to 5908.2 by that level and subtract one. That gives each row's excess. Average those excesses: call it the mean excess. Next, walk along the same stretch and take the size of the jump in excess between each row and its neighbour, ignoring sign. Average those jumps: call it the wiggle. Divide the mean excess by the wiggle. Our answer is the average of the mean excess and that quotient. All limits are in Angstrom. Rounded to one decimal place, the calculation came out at -1.2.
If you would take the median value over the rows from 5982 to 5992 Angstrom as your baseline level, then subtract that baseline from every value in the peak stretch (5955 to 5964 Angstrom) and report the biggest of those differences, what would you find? 1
